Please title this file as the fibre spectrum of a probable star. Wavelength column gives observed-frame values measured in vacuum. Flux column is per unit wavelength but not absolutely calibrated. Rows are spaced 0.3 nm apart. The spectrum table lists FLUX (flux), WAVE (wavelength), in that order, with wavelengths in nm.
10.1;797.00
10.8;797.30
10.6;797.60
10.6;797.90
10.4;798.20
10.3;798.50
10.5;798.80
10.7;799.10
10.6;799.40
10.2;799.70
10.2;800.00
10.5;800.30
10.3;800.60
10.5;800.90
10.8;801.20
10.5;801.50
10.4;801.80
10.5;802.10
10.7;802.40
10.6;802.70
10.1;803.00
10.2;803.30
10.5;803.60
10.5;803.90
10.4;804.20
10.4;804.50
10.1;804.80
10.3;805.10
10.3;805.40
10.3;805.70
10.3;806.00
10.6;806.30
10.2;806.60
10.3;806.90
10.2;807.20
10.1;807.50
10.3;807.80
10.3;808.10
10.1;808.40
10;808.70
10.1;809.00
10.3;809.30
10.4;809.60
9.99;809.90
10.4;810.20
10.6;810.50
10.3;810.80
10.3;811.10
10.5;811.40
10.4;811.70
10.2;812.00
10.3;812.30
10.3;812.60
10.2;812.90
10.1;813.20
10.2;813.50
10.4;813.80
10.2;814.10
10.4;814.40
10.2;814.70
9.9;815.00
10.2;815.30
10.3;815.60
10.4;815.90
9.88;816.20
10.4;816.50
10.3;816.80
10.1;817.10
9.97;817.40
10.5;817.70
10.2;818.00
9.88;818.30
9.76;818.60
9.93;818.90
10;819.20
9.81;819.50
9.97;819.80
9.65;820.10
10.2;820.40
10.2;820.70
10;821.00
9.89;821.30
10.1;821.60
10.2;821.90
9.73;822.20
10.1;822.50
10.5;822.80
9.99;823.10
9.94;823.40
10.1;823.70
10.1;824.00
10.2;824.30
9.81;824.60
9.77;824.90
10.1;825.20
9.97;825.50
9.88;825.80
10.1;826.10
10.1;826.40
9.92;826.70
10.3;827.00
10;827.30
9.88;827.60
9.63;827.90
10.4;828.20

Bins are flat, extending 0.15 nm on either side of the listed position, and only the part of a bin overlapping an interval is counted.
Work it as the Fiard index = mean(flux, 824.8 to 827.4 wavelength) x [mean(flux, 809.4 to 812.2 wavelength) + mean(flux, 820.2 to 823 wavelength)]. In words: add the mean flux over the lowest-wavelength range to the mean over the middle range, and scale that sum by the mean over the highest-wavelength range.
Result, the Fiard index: 204.8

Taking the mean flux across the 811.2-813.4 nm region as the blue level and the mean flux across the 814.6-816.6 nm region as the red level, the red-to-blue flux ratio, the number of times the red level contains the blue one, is 0.990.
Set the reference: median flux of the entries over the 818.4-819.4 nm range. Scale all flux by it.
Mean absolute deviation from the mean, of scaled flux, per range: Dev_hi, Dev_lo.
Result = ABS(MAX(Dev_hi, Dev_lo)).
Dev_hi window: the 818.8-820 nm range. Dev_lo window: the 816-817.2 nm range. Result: 0.018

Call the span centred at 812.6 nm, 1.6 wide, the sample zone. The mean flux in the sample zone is 10.2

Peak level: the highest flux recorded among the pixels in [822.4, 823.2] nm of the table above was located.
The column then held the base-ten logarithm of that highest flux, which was 1.02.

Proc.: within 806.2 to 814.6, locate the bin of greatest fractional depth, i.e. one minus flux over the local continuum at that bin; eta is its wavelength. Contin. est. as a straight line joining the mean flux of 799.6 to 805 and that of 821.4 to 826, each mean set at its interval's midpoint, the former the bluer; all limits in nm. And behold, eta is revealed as 808.70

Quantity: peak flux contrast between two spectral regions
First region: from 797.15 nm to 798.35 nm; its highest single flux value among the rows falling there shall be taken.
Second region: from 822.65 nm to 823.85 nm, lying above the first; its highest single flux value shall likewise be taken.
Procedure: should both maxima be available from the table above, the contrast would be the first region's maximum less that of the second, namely 0.30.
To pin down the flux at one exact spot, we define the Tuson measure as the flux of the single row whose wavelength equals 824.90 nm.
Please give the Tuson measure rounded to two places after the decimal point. 9.77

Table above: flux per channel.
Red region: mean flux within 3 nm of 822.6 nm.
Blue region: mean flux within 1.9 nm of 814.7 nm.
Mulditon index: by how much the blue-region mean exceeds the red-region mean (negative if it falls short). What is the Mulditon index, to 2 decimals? 0.19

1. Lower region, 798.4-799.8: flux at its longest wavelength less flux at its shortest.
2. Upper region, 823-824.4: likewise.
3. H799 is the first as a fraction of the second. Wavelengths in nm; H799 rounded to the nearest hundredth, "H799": -0.48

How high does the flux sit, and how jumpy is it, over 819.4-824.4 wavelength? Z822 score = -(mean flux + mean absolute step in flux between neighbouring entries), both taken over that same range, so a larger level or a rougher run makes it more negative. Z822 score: -10.3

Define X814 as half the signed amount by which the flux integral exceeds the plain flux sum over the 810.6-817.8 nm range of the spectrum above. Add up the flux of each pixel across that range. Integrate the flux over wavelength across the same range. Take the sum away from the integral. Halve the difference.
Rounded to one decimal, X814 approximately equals -86.1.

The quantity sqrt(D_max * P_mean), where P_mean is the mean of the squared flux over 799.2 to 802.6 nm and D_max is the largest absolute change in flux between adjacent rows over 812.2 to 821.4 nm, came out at 7.8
